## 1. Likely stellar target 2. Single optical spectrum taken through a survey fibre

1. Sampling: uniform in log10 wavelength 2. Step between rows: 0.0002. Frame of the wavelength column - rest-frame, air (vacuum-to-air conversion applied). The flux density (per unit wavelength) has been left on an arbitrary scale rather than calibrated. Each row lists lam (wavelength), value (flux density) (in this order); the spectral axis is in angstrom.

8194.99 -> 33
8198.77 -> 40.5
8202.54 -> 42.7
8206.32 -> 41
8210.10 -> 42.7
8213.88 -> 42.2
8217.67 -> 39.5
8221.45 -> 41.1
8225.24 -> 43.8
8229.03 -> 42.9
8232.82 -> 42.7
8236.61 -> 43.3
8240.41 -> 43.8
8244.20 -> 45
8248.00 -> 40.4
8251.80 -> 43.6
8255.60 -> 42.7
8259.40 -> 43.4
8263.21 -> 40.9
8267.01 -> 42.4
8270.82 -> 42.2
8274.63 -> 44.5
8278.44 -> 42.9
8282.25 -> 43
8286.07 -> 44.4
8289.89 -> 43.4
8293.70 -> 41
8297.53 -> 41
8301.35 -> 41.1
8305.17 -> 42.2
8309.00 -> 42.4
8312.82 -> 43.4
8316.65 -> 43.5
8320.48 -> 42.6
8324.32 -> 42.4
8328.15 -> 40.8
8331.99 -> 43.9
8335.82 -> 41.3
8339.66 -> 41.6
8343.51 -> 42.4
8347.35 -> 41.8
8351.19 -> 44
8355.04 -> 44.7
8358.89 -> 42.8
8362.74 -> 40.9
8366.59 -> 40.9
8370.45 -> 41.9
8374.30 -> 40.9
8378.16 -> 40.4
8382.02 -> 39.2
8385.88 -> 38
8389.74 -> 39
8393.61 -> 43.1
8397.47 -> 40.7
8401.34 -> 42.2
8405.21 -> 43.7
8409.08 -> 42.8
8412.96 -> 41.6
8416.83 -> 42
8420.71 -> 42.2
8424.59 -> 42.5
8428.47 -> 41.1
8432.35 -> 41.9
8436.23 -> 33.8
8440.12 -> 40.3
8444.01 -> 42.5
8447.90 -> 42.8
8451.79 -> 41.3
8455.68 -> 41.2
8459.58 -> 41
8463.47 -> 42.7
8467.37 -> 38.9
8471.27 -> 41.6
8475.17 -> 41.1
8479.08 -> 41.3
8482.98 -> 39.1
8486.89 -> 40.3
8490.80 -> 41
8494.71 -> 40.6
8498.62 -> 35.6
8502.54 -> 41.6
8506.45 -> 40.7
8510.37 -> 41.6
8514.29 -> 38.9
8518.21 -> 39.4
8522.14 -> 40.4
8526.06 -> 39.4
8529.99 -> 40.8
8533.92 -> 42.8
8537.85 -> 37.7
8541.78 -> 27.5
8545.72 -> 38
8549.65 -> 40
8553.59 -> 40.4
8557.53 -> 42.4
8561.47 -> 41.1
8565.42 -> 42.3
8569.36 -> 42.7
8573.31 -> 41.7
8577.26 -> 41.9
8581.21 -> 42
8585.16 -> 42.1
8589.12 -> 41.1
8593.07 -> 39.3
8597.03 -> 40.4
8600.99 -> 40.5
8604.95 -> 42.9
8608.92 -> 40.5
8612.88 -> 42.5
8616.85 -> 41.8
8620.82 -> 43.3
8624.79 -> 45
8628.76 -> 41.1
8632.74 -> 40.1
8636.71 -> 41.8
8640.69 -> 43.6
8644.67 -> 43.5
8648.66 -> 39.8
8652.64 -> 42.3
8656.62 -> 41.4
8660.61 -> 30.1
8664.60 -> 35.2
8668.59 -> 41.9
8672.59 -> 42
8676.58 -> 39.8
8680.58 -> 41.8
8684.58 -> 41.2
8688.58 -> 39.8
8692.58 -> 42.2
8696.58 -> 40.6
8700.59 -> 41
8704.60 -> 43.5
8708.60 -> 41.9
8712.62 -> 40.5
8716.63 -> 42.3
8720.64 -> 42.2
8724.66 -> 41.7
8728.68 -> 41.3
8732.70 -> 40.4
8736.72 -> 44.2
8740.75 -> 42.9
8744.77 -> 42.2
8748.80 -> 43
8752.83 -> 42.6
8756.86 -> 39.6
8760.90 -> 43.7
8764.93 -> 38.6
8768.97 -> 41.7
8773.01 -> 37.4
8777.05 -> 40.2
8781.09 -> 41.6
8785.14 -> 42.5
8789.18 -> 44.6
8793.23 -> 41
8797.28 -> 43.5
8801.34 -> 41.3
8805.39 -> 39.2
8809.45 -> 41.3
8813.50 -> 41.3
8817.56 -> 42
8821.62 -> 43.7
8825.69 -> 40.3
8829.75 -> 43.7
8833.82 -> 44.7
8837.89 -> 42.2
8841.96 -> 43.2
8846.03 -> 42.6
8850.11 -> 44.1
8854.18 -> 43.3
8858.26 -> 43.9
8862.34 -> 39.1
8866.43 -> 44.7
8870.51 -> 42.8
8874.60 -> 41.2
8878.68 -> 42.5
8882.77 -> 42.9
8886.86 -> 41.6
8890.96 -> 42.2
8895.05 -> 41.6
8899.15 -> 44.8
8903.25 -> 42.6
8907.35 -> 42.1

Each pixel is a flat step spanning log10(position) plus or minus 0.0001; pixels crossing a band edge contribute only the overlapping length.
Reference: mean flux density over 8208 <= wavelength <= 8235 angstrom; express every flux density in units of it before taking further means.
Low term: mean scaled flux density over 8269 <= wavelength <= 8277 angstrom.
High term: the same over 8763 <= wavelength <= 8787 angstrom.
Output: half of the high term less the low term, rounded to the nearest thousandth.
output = -0.036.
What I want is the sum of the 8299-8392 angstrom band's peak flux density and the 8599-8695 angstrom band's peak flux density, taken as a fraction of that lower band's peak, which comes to 2.007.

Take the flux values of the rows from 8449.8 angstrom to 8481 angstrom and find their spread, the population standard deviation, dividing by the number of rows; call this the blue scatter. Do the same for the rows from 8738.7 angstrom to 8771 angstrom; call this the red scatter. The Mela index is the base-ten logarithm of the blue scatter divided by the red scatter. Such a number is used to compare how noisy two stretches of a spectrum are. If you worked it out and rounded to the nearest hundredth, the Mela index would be -0.23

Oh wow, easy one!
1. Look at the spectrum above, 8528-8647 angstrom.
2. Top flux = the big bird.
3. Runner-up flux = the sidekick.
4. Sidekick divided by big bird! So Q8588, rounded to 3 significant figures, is 0.969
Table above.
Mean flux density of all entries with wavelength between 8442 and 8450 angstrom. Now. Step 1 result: 42.6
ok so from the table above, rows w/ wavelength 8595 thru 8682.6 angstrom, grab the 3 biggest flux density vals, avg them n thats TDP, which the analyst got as 44.0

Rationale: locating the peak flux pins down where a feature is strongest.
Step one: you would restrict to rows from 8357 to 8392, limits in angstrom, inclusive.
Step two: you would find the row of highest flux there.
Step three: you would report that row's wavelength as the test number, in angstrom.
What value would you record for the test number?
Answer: 8358.89 angstrom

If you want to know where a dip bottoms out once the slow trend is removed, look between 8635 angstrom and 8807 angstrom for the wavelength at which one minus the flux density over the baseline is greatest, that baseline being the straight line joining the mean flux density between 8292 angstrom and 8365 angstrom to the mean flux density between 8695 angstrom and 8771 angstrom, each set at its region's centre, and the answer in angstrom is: 8660.61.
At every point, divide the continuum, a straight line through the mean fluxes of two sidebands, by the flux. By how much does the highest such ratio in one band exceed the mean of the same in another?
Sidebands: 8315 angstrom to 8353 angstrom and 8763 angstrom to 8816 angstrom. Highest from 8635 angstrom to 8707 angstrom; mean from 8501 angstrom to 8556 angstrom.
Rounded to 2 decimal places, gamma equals 0.30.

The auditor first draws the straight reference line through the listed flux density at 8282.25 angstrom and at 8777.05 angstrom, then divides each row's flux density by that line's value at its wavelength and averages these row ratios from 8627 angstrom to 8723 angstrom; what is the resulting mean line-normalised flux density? 1.00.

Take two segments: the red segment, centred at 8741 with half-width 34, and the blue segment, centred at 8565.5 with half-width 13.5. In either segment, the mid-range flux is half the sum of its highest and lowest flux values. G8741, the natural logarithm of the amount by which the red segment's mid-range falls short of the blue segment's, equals -0.29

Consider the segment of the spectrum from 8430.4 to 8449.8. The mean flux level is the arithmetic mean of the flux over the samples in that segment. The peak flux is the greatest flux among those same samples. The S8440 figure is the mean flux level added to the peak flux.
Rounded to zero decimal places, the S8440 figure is 83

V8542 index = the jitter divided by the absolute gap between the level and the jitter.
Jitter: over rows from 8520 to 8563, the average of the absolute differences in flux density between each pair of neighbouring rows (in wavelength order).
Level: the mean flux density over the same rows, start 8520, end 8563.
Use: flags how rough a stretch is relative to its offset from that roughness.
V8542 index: 0.101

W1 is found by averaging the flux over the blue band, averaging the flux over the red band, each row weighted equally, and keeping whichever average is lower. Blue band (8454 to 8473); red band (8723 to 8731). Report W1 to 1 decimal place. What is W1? 41.1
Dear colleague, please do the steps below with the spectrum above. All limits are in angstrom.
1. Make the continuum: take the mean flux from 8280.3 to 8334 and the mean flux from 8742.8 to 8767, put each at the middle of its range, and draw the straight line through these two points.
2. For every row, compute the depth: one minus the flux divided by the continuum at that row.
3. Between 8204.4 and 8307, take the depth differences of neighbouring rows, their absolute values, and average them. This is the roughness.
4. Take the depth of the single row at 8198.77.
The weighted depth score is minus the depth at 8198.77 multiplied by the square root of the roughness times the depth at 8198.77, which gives -0.0021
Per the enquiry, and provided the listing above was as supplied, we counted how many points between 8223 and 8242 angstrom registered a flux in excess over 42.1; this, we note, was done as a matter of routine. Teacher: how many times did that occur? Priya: 5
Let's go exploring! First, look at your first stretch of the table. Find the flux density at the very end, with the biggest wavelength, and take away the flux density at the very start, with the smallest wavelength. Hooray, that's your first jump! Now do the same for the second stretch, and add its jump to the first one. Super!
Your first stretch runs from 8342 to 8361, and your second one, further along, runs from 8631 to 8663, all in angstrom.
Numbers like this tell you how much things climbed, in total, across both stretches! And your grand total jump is -10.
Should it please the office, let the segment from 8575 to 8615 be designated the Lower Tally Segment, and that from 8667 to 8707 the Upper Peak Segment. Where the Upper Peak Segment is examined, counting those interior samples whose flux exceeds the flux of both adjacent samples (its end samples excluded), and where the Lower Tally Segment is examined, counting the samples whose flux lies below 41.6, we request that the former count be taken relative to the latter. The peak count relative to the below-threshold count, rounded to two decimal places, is 0.60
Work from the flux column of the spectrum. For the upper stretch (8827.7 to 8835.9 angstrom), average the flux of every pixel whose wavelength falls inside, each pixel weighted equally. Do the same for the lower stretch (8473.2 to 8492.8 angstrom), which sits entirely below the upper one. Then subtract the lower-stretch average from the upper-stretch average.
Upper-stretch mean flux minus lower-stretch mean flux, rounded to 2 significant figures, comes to 3.6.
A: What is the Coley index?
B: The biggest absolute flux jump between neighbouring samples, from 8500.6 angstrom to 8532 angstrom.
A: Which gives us 2.7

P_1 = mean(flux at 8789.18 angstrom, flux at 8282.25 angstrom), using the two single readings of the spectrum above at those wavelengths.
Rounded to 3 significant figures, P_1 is 43.8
